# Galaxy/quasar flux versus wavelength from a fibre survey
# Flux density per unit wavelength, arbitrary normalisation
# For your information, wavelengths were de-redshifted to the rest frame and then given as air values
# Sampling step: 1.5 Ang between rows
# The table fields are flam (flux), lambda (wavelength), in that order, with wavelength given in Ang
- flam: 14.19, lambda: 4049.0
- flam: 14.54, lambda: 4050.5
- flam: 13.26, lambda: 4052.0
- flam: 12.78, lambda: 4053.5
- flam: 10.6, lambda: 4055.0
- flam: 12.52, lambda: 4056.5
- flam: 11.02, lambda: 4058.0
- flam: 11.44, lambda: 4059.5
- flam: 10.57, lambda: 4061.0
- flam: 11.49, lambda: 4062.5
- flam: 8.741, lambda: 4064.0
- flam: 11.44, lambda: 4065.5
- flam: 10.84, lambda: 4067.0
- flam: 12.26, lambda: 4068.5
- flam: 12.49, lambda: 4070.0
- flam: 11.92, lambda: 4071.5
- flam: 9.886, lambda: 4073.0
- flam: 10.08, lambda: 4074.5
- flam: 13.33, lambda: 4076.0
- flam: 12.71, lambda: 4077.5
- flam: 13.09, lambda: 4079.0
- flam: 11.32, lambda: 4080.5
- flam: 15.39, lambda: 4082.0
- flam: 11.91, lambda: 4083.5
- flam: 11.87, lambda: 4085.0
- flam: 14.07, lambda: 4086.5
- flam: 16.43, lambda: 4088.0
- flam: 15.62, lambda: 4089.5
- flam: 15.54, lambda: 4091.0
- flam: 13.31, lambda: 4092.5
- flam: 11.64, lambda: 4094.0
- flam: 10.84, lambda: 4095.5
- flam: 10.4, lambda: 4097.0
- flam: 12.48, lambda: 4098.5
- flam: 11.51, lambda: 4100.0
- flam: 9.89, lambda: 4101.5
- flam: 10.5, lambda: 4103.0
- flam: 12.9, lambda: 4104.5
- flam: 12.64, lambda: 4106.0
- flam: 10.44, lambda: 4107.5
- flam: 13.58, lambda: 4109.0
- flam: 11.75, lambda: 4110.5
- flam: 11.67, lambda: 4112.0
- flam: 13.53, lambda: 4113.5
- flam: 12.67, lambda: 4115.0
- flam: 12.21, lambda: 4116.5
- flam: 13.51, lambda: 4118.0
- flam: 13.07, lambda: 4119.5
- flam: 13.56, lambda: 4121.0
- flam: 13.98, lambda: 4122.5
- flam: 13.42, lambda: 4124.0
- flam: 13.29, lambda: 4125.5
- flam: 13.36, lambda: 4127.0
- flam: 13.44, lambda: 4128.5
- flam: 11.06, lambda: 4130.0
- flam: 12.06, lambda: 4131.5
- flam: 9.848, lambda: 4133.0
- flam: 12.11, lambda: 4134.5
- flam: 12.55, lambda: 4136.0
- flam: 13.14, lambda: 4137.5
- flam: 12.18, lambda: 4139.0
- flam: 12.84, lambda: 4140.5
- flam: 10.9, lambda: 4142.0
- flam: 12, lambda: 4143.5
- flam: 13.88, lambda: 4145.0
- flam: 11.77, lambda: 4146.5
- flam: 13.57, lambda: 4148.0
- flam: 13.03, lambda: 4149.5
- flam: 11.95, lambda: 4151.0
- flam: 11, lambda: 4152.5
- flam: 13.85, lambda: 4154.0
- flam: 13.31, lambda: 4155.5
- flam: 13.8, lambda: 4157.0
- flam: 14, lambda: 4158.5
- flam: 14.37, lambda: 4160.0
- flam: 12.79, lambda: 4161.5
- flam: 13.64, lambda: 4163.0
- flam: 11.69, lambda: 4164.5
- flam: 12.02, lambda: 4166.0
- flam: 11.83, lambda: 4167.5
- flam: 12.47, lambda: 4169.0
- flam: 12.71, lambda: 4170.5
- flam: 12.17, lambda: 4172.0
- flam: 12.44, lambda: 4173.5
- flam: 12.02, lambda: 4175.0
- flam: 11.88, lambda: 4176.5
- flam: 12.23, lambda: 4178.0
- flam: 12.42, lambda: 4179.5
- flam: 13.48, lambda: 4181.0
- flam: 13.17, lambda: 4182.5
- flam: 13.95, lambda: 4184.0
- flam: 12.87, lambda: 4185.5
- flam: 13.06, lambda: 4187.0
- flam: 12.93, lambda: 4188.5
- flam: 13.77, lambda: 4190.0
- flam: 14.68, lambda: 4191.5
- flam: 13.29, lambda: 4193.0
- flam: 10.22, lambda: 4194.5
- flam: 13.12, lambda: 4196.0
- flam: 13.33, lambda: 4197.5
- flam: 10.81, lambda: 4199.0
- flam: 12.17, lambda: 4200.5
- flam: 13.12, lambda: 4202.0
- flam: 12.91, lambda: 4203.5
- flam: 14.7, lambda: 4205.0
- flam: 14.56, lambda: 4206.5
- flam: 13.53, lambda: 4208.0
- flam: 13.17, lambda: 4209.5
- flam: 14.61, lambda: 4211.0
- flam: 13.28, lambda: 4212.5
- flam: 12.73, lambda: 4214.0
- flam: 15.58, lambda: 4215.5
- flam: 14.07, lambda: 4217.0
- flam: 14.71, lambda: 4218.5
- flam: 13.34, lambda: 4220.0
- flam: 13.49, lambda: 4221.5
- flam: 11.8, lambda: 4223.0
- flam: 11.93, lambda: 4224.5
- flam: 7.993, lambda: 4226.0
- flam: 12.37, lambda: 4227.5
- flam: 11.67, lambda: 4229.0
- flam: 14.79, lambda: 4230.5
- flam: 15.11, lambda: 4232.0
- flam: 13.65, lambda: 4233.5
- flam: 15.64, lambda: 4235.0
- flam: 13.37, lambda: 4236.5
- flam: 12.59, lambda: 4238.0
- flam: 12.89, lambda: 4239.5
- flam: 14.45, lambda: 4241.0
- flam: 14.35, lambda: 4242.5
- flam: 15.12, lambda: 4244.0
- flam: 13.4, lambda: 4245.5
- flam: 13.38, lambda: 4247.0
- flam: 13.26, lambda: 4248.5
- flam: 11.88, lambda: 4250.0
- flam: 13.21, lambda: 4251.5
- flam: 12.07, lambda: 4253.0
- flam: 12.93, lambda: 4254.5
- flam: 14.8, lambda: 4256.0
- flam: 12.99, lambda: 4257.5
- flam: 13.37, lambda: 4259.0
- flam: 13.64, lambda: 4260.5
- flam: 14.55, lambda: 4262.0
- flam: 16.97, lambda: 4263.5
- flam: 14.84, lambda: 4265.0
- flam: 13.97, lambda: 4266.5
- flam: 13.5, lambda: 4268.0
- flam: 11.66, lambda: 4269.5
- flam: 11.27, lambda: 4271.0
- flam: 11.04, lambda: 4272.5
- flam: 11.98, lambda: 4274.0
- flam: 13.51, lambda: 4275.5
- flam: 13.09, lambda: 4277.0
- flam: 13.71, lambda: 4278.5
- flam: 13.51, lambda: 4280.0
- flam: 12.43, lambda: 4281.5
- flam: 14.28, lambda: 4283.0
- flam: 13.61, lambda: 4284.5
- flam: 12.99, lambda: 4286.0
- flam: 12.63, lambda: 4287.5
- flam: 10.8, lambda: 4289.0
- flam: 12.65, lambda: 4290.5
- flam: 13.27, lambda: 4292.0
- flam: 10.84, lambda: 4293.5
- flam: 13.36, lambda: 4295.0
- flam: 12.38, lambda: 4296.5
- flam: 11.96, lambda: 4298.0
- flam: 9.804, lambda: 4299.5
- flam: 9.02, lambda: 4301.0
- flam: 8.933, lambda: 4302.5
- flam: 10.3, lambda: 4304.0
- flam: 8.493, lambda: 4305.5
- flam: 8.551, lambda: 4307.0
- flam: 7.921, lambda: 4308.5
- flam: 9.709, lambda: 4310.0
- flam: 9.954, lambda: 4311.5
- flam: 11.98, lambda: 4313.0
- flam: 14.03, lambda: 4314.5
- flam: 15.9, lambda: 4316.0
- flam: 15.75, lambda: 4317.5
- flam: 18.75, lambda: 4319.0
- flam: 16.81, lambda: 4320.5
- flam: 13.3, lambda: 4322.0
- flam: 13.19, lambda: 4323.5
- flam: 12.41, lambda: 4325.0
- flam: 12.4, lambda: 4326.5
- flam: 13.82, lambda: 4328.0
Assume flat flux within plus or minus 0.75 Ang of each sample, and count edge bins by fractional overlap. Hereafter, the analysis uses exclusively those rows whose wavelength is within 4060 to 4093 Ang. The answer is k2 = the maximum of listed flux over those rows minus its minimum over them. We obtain 8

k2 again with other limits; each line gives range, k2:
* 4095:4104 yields 3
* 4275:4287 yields 2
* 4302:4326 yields 11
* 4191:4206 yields 4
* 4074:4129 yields 7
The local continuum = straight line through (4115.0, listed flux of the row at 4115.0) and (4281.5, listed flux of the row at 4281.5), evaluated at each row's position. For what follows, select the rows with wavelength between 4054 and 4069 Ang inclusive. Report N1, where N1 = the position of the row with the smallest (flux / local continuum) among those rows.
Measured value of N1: 4064.0 Ang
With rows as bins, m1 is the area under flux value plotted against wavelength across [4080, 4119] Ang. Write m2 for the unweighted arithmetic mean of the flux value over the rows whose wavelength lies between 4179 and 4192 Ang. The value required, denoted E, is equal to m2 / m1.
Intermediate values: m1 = 492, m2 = 13.4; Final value 0.03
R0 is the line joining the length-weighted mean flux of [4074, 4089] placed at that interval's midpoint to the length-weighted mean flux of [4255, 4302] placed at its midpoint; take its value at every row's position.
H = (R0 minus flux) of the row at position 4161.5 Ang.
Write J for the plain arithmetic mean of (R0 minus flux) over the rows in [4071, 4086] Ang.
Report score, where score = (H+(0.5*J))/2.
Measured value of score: 0.3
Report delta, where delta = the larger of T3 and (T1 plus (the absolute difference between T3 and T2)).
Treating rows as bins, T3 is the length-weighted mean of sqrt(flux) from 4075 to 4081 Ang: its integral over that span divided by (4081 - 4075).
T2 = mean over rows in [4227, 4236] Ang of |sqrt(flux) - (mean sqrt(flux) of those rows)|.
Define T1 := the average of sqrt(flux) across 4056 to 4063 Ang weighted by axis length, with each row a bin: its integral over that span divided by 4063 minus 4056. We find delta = 6.74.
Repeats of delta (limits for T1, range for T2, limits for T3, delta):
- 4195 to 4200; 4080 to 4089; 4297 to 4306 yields 6.39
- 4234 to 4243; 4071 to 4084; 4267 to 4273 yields 7.00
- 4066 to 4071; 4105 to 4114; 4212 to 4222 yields 7.03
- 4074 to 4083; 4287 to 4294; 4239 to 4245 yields 7.19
